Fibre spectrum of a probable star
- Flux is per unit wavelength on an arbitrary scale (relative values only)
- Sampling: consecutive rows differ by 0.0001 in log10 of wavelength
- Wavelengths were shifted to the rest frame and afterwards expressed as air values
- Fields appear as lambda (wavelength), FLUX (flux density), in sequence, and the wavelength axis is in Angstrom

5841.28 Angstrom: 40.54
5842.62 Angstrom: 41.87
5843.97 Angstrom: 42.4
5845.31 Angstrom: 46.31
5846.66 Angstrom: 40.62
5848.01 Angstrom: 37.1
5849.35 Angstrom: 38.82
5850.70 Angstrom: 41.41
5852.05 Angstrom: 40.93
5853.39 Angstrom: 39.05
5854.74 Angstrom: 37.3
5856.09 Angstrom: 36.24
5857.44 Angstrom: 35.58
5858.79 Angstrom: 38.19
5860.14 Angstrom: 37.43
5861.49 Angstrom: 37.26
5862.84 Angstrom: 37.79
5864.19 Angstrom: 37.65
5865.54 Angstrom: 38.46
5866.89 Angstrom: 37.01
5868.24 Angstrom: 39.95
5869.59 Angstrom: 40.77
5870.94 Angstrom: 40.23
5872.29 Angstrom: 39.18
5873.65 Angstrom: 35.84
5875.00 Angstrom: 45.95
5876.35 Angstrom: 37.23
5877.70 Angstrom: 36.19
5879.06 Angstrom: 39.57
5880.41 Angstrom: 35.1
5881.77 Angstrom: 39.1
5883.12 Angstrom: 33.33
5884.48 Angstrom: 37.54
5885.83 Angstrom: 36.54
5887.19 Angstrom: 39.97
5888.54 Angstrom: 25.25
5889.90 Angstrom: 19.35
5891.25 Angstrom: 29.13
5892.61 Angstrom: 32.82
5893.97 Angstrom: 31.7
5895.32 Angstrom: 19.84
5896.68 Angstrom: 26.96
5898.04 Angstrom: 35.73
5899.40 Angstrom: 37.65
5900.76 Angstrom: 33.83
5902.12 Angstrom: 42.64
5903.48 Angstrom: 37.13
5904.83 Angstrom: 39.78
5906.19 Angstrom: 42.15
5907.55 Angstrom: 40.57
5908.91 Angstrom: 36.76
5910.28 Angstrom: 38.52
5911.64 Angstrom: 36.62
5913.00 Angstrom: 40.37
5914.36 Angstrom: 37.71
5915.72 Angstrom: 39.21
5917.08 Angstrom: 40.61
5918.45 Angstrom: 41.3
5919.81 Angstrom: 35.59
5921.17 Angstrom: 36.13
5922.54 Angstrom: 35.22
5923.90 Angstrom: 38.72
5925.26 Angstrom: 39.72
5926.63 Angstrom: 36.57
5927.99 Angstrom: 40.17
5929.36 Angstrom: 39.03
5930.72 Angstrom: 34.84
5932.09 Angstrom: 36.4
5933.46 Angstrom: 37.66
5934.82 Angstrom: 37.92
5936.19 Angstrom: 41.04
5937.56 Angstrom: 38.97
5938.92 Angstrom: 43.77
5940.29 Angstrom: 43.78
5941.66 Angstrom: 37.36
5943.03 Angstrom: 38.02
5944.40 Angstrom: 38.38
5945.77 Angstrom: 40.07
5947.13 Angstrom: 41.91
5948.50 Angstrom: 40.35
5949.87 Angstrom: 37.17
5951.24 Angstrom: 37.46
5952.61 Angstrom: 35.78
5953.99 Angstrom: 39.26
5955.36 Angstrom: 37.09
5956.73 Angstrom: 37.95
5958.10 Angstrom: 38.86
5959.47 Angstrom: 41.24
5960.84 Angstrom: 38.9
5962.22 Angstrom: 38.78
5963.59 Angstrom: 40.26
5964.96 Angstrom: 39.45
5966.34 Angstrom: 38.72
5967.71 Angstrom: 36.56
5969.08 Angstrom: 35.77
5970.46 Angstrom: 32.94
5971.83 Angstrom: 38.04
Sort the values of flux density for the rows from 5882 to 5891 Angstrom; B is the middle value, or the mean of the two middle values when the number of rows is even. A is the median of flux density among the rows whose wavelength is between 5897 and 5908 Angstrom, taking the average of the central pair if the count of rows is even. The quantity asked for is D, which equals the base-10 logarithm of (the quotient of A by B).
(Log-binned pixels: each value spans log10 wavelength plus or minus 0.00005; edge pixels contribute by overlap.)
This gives 0.045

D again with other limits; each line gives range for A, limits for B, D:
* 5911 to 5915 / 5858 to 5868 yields 0.001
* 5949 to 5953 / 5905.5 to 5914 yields -0.026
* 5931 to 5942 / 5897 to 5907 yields 0.009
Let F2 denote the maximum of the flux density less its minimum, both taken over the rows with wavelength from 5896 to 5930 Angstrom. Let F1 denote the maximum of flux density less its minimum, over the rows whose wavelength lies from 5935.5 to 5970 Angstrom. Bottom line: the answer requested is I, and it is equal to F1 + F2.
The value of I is 24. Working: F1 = 8.0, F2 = 15.7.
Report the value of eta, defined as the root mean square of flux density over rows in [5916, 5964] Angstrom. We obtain 38.8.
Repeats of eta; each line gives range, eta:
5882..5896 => 31.3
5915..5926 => 38.4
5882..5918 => 35.6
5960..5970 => 38.4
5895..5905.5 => 34.9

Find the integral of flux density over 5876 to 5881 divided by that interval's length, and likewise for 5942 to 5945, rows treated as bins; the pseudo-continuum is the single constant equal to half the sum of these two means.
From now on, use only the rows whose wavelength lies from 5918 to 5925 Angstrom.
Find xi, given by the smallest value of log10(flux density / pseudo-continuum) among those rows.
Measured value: -0.028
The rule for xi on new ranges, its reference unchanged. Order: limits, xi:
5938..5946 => -0.002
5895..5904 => -0.277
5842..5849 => -0.005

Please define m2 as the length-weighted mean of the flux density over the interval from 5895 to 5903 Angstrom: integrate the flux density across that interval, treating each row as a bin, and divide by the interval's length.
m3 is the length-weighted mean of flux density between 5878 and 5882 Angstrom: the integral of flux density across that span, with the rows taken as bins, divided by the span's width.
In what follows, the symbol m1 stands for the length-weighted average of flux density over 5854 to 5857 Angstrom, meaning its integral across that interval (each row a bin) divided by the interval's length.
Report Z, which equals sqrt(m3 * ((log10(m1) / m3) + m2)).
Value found 35.4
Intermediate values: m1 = 36.7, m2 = 33.4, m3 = 38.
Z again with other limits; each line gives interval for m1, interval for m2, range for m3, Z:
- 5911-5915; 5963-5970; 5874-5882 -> 38.4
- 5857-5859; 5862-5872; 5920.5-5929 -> 38.3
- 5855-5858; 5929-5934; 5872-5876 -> 38.5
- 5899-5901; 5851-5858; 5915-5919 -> 39.2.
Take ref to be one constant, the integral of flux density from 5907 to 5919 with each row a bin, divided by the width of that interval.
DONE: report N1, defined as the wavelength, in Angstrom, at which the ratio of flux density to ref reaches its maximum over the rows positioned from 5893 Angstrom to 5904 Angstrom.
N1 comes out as 5902.12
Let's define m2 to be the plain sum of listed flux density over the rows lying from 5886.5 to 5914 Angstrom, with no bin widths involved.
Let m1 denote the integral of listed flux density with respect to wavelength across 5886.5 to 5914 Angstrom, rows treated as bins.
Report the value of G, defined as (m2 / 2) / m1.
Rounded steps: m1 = 946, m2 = 687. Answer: 0.363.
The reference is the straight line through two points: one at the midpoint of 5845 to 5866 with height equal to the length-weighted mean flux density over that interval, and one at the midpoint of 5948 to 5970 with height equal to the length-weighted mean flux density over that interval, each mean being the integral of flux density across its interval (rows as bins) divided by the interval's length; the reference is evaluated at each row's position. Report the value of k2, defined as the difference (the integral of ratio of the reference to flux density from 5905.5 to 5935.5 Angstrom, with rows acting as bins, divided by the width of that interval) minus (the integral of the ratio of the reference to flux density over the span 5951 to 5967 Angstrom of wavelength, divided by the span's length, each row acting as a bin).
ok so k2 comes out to 0.02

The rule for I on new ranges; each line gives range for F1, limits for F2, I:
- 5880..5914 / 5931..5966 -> 31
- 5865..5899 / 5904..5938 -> 34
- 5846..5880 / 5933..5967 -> 18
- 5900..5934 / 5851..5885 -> 21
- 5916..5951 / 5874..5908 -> 36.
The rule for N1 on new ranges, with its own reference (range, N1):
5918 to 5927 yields 5918.45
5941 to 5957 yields 5947.13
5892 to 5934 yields 5902.12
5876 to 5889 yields 5887.19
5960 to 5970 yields 5963.59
